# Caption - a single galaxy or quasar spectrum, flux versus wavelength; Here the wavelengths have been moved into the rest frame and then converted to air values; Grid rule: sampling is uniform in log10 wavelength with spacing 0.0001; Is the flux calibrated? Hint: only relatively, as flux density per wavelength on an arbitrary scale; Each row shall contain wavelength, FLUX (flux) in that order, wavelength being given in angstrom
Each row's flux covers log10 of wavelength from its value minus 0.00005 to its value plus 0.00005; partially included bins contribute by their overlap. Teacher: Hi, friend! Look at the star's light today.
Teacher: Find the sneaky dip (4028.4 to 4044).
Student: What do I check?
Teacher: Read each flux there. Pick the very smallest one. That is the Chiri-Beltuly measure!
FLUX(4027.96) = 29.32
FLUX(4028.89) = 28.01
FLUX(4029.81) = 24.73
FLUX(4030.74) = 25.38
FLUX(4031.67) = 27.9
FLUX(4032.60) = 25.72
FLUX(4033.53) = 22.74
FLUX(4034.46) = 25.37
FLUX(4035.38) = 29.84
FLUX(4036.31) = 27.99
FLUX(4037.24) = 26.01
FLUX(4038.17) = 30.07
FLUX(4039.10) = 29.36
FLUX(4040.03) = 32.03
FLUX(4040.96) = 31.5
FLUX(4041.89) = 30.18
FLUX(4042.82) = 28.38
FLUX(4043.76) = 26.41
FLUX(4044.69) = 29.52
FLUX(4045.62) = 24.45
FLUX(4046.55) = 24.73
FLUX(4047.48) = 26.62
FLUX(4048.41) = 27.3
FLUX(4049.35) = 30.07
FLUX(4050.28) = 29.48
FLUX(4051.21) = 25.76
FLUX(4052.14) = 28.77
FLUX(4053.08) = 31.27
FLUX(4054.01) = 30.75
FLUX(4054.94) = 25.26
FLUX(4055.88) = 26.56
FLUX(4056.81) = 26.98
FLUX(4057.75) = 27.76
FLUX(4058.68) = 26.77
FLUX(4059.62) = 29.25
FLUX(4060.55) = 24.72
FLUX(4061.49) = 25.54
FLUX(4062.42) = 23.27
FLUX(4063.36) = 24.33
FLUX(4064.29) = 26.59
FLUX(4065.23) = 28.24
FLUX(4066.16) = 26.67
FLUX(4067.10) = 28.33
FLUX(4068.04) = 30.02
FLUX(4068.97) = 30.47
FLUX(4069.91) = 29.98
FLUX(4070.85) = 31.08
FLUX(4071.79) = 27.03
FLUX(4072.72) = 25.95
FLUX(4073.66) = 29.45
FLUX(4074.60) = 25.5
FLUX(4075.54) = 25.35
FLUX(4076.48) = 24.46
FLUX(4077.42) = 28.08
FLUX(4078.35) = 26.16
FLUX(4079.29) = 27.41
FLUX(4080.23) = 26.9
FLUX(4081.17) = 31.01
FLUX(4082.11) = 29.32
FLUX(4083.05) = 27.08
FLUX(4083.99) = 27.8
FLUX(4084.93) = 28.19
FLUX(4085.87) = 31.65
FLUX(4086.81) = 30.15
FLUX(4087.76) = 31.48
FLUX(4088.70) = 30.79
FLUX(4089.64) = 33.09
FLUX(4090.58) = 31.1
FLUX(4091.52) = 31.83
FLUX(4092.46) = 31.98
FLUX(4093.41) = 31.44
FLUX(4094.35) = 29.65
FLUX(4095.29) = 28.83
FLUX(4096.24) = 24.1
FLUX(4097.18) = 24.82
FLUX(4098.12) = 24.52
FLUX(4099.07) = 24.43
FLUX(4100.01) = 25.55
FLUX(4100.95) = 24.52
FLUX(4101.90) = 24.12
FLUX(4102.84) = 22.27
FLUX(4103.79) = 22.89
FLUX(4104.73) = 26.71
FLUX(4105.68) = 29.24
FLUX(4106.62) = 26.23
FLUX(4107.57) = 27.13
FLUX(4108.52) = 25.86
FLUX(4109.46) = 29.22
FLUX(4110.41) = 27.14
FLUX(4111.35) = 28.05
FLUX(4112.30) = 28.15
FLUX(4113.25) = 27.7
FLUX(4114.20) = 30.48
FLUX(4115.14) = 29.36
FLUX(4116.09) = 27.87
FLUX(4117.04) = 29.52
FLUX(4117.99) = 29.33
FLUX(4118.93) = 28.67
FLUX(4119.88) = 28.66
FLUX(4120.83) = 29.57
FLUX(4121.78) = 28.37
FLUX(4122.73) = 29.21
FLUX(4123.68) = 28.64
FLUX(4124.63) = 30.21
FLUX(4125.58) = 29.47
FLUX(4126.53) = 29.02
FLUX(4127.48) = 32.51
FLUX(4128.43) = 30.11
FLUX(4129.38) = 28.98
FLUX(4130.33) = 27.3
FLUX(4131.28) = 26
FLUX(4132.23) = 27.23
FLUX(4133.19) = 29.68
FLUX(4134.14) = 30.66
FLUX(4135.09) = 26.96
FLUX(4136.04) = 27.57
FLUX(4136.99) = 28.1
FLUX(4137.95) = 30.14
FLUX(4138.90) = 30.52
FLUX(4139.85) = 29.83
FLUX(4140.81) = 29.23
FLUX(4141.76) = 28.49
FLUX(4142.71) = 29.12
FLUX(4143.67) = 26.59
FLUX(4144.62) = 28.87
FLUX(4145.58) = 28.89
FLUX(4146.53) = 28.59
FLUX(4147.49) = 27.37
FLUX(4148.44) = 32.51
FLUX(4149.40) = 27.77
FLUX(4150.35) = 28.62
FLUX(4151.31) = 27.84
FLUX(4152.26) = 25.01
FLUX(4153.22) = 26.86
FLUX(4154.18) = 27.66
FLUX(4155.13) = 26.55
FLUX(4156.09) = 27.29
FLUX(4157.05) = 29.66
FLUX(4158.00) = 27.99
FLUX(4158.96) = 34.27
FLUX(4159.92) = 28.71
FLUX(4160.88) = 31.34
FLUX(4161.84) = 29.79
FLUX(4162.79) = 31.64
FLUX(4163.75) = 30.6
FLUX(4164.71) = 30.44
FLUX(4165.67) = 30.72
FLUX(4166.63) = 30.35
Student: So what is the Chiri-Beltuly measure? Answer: 22.74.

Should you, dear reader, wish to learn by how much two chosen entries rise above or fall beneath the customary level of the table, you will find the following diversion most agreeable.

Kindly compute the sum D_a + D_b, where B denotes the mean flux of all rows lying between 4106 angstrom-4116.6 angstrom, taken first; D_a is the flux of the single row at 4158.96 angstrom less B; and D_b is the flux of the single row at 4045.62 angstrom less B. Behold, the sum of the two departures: 3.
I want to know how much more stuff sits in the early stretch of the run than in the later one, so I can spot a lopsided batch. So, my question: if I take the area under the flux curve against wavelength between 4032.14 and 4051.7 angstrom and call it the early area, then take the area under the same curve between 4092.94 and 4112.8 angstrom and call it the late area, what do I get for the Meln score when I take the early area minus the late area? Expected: 19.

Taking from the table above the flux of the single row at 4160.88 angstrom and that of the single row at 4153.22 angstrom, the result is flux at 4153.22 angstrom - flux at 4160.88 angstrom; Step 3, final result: -4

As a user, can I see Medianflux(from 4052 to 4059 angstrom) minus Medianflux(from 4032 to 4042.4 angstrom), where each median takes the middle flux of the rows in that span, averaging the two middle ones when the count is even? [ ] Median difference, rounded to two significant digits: -2.0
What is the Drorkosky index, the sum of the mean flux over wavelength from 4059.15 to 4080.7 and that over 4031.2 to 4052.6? 55.0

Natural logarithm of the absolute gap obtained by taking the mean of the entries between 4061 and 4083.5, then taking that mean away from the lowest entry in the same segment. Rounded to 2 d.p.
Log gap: 1.42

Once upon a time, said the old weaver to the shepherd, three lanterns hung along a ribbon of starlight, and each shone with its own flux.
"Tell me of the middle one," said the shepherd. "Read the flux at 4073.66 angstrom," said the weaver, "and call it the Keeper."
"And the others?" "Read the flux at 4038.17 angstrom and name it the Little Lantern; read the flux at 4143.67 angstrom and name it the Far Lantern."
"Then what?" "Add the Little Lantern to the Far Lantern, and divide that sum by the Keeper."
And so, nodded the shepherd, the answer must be 1.92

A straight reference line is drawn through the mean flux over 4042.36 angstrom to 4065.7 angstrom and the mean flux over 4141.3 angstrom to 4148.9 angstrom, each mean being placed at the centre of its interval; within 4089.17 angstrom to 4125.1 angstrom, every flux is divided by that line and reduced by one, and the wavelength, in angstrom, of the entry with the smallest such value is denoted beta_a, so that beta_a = 4102.84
